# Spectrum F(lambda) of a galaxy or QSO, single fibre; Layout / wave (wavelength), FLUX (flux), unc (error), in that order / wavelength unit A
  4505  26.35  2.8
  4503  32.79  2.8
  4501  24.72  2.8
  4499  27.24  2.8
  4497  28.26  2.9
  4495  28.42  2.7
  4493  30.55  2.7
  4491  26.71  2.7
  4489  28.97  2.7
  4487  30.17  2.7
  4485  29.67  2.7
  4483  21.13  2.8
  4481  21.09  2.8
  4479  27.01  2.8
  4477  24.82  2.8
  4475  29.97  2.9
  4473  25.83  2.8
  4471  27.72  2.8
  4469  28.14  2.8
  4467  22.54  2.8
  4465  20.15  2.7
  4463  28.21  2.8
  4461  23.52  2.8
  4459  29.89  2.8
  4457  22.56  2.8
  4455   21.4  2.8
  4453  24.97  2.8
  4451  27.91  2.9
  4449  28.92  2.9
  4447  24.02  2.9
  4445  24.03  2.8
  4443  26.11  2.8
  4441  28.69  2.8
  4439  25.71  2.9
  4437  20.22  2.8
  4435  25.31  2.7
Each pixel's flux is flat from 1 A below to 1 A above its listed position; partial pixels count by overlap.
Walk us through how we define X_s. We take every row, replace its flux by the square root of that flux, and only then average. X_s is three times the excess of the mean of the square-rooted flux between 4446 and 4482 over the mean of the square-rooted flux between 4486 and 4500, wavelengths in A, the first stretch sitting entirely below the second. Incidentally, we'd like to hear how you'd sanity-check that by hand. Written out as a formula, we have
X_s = -0.93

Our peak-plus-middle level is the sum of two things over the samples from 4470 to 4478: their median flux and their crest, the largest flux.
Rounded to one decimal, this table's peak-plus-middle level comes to 56.7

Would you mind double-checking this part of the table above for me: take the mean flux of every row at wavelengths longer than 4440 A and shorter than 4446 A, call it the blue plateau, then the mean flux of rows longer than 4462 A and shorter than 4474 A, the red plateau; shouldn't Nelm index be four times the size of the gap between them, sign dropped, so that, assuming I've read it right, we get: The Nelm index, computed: 3.4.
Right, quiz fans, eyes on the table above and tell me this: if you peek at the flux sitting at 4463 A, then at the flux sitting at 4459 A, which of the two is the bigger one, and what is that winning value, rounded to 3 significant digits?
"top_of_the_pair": 29.9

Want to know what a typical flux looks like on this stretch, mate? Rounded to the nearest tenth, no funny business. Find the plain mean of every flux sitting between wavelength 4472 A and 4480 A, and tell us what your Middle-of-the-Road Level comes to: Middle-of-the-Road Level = 26.9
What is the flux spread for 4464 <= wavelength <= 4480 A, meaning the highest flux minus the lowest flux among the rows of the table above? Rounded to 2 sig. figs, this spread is 9.8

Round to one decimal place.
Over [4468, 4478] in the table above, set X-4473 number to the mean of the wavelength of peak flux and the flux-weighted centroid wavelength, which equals 4474.0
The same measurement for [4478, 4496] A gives 4490.2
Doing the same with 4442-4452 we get 4448.1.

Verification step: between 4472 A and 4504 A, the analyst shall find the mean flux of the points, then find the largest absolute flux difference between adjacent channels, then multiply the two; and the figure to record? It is 233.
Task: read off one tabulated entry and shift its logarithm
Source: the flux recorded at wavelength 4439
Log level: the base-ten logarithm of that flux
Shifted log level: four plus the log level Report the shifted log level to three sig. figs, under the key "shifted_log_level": 5.41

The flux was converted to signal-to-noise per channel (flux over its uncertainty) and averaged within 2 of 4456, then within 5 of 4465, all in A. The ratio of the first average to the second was 0.89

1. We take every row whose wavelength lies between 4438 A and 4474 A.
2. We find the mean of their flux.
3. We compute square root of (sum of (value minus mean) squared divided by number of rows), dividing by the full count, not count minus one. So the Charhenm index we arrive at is 2.77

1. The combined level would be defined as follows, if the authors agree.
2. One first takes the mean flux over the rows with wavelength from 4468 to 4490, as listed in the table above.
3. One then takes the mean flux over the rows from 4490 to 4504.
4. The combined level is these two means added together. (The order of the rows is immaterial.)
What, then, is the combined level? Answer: 55.2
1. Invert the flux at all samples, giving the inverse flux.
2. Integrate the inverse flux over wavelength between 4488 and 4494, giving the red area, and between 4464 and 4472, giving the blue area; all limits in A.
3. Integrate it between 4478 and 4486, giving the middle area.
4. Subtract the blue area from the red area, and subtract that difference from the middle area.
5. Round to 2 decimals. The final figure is 0.45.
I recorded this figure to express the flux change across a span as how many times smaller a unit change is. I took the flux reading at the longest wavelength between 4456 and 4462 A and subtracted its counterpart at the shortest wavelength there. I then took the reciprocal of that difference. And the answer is 1.0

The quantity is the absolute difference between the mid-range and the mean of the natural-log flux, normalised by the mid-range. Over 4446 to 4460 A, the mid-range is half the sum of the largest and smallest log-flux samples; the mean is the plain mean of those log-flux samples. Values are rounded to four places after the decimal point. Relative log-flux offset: 0.0024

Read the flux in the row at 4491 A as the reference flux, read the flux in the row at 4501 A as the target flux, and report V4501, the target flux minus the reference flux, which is -2.0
